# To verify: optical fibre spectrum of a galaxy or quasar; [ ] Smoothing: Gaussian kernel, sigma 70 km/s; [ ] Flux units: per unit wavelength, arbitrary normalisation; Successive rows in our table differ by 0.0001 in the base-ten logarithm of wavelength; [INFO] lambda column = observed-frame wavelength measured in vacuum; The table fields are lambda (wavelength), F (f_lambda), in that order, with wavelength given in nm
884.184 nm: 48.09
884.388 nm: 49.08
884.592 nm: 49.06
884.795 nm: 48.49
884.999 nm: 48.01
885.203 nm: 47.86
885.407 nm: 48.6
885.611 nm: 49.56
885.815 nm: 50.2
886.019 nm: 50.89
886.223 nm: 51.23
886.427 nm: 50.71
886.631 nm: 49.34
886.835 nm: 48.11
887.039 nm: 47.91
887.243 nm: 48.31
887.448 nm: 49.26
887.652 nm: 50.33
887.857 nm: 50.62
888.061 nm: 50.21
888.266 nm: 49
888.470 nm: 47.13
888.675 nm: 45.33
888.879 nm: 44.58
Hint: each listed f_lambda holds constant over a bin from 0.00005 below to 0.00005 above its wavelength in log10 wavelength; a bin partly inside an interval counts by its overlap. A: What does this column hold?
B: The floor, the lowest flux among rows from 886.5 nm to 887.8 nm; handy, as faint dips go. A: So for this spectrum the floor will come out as 47.91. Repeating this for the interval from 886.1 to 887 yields 48.11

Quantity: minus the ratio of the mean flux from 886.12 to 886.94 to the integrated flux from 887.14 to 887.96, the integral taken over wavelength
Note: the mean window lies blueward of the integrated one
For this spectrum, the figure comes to -1.23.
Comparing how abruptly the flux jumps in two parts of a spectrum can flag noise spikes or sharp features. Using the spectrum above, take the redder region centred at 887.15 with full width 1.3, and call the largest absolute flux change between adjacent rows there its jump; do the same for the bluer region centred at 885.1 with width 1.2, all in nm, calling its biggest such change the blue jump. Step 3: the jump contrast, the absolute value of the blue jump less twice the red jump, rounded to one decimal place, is 1.5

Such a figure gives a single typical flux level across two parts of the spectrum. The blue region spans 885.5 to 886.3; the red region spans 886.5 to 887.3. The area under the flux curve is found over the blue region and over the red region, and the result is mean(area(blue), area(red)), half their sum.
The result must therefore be 40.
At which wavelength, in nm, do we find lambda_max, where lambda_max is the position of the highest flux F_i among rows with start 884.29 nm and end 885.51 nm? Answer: 884.388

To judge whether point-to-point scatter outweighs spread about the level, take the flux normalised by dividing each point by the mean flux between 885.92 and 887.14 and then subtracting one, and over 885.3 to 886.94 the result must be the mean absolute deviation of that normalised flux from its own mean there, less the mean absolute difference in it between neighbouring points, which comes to 0.0021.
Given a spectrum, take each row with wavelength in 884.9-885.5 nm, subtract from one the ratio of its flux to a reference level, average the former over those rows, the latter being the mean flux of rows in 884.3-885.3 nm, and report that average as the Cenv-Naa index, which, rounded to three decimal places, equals 0.007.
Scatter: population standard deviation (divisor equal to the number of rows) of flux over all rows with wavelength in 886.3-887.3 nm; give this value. 1.0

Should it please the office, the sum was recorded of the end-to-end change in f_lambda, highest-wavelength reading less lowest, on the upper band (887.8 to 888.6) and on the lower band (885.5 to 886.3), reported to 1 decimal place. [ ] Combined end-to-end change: -1.8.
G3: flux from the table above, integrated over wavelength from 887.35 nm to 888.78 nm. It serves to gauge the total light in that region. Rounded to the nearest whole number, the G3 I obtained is 70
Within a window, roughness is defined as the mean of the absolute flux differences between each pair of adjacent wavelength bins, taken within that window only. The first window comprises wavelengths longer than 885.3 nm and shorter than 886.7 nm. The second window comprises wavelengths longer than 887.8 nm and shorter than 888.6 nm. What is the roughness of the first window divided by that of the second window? 0.65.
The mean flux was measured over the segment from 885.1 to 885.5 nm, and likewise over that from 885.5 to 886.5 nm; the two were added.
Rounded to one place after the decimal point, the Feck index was 98.7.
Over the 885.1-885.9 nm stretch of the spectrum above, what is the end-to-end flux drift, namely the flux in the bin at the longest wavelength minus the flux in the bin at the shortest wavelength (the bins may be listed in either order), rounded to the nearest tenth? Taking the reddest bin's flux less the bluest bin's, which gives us 2.3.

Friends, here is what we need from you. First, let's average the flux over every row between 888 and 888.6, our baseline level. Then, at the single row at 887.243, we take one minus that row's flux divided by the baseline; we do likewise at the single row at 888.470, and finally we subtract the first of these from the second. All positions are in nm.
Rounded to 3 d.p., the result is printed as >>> 0.024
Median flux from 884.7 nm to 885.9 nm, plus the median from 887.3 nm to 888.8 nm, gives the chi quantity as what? 98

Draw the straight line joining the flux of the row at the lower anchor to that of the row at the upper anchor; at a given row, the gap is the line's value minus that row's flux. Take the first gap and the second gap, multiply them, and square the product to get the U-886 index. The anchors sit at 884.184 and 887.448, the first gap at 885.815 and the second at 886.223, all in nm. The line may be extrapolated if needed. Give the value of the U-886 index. 14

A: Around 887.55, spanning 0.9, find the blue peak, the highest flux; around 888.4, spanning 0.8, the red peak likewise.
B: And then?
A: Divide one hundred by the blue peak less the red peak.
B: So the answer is 244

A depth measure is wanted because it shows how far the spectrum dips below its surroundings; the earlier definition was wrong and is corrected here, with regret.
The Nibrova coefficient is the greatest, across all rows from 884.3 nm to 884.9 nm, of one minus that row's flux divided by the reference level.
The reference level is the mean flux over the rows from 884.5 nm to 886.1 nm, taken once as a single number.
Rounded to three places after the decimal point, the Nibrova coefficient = 0.012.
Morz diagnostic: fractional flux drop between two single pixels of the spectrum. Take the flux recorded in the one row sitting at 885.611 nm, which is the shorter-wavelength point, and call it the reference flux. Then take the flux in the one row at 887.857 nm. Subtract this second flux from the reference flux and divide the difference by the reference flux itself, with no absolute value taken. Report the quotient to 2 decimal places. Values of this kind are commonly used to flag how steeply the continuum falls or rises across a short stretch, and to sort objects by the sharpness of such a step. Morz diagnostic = -0.02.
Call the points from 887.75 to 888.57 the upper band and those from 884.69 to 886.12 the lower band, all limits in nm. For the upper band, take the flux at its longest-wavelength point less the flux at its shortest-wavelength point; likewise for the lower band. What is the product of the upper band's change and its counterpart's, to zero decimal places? -8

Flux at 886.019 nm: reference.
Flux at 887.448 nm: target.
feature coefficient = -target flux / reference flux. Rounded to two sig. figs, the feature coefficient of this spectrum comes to -0.97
